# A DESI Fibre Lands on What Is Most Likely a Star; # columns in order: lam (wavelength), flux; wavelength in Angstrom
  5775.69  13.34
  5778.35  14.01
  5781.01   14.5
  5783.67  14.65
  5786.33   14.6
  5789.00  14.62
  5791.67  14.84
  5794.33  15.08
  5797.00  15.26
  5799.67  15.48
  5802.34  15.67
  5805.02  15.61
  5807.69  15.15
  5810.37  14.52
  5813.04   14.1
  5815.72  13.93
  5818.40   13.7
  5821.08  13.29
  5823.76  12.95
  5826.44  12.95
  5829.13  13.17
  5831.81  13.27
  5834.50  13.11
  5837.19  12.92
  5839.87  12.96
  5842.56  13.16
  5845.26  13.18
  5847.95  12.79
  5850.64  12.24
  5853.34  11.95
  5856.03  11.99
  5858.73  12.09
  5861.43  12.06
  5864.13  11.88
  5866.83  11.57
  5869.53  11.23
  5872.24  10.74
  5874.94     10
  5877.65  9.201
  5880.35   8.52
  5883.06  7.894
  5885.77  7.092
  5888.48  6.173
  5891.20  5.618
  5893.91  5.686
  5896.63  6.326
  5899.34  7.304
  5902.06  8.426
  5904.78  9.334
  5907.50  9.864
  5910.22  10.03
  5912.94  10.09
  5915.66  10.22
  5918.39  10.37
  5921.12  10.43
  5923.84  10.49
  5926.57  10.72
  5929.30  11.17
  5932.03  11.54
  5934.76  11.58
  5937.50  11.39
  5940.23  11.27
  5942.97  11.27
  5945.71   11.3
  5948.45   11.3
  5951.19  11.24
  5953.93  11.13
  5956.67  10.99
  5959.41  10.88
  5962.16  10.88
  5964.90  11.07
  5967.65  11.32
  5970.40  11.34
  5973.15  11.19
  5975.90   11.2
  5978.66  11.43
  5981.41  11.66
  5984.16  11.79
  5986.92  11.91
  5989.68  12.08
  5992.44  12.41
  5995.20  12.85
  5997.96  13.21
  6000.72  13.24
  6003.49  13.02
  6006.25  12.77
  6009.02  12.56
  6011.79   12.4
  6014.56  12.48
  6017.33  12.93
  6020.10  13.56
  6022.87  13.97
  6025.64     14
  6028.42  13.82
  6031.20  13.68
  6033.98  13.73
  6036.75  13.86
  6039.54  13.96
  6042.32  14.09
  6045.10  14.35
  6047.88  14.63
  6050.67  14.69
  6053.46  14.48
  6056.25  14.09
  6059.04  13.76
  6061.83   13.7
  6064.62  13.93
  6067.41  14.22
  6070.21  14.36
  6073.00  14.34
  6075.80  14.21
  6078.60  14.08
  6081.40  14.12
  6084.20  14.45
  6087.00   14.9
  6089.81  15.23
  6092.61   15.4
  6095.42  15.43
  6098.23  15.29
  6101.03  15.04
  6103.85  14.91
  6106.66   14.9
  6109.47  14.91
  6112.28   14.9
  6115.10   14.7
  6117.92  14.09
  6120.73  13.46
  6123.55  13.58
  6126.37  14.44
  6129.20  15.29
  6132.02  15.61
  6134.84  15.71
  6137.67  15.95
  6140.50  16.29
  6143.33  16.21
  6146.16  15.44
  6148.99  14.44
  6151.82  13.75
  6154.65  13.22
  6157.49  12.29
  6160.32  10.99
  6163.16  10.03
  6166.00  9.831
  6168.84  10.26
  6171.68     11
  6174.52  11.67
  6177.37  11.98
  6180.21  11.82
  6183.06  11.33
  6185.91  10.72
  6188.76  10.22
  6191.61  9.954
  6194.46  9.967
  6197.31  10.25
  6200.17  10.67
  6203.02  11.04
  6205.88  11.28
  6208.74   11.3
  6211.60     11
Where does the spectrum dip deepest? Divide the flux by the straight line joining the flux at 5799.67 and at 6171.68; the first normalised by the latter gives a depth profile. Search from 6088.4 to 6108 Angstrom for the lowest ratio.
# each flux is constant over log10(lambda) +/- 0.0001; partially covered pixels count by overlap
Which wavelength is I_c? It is 6103.85 Angstrom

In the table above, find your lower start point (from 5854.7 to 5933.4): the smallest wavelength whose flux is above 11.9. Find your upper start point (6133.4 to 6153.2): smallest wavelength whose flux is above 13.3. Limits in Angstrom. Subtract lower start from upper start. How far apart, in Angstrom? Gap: 278.8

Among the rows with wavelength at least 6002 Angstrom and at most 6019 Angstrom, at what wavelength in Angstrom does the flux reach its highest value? 6003.49 Angstrom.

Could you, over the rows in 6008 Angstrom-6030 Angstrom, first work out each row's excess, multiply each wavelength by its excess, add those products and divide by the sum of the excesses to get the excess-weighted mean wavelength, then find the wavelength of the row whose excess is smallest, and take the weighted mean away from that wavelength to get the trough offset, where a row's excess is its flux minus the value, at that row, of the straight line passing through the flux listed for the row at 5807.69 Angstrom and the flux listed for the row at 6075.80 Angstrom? -3.6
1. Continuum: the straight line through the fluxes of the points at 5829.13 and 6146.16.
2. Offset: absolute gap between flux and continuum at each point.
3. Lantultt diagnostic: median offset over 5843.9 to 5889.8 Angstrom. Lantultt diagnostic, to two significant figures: 1.9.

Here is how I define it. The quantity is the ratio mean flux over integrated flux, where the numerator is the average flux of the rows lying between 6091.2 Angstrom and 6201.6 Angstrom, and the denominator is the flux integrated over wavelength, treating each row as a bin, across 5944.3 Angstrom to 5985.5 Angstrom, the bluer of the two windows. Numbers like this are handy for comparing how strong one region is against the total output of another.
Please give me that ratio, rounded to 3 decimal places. 0.029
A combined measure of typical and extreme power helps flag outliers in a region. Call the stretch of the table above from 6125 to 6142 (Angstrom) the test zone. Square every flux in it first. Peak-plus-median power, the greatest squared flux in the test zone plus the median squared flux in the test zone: 511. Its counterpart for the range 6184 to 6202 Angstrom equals 220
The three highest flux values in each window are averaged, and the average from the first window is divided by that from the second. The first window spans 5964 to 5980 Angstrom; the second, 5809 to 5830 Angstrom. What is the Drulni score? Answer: 0.80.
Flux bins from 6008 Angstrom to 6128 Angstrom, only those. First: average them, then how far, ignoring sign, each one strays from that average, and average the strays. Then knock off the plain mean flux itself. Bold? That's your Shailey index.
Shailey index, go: -13.6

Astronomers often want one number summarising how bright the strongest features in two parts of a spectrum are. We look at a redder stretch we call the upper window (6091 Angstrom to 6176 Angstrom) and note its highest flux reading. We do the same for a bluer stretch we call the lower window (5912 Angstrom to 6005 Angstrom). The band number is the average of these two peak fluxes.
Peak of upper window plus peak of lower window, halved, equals 14.8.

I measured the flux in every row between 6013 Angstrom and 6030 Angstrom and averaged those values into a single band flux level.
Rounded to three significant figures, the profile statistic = 13.5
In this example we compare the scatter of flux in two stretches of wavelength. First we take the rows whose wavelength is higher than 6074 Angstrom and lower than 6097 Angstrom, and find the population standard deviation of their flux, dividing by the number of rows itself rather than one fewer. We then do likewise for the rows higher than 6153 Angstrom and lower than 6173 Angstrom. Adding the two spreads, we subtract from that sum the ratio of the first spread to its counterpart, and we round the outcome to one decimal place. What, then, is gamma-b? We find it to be 1.2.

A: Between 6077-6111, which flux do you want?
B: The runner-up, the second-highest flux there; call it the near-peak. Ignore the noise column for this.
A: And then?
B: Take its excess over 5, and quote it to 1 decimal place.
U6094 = 10.4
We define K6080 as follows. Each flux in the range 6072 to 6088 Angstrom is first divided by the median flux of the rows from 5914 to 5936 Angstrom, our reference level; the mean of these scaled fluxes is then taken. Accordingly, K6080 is 1.4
